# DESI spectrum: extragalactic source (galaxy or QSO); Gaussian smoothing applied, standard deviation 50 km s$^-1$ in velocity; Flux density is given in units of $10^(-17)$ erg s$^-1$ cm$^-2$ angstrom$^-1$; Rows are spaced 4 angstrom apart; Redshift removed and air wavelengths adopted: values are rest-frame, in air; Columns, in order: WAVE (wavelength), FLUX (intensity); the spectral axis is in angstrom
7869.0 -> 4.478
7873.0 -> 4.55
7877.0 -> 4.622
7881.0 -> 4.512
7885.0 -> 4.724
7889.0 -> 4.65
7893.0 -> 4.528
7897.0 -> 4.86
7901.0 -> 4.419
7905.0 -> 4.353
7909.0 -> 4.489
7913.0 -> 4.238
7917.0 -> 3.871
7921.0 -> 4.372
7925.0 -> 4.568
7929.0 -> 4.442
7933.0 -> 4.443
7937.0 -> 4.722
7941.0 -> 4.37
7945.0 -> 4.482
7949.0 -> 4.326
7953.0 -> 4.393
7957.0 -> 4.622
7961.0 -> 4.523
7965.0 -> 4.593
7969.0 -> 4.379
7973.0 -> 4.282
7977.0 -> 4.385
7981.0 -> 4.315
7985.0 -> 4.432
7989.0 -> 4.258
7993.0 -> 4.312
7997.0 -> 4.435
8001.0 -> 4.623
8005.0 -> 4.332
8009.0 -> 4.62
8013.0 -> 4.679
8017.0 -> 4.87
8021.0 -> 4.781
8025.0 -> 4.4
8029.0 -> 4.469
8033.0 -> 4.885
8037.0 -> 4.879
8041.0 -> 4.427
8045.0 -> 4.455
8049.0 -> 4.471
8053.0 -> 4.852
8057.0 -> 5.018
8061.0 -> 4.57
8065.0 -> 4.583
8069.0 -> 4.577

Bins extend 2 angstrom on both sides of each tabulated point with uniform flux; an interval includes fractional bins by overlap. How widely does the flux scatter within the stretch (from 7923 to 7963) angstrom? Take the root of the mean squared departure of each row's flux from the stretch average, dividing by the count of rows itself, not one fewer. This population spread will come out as 0.12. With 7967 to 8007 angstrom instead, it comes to 0.10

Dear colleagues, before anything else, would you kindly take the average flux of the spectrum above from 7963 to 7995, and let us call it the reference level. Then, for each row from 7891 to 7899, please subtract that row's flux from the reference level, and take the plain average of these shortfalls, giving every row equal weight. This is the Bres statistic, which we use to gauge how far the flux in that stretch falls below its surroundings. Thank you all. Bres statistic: -0.32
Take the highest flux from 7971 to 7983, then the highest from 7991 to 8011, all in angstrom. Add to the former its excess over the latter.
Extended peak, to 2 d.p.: 4.15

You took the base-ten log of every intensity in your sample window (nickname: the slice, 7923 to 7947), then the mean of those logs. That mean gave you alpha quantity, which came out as 0.654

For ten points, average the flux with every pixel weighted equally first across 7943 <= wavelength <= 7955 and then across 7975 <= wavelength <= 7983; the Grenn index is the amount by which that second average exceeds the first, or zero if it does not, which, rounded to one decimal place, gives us 0.0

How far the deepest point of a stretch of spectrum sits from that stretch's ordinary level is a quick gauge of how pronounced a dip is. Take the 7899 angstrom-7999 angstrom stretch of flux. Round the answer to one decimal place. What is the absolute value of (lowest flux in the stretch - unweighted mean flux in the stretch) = 0.5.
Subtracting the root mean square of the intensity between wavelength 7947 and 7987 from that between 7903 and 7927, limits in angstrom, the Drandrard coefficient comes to -0.11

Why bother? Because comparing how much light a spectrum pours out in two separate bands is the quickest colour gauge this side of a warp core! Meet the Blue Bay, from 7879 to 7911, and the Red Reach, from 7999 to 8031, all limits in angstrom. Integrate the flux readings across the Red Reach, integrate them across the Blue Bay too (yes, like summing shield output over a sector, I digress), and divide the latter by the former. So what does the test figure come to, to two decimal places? 0.99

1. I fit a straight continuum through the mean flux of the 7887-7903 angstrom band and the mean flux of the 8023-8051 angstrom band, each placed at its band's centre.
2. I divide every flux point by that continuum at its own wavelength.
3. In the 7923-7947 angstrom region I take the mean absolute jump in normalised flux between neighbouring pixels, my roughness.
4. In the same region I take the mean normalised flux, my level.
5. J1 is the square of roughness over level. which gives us 0.0015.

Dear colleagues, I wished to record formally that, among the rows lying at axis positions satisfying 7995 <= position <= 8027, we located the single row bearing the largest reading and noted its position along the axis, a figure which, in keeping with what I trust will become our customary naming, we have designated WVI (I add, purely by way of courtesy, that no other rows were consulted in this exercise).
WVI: 8017.0 angstrom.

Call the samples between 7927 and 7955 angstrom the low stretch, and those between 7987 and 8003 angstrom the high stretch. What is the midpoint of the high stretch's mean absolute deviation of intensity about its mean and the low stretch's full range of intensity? 0.259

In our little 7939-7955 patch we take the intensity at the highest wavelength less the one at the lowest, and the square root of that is 0.15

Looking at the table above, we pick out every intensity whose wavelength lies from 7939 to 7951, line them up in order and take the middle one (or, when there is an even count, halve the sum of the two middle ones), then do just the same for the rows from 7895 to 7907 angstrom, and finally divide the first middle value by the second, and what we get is 0.99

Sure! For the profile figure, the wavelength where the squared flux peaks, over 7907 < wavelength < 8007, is 7937.0 angstrom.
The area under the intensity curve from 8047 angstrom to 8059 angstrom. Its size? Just 57.4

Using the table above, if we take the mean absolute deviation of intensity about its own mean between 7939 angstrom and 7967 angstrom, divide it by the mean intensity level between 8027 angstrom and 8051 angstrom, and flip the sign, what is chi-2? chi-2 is -0.0205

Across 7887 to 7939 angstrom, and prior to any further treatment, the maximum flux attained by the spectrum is 4.86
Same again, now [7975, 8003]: 4.623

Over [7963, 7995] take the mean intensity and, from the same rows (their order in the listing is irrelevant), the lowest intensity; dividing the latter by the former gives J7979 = 0.974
